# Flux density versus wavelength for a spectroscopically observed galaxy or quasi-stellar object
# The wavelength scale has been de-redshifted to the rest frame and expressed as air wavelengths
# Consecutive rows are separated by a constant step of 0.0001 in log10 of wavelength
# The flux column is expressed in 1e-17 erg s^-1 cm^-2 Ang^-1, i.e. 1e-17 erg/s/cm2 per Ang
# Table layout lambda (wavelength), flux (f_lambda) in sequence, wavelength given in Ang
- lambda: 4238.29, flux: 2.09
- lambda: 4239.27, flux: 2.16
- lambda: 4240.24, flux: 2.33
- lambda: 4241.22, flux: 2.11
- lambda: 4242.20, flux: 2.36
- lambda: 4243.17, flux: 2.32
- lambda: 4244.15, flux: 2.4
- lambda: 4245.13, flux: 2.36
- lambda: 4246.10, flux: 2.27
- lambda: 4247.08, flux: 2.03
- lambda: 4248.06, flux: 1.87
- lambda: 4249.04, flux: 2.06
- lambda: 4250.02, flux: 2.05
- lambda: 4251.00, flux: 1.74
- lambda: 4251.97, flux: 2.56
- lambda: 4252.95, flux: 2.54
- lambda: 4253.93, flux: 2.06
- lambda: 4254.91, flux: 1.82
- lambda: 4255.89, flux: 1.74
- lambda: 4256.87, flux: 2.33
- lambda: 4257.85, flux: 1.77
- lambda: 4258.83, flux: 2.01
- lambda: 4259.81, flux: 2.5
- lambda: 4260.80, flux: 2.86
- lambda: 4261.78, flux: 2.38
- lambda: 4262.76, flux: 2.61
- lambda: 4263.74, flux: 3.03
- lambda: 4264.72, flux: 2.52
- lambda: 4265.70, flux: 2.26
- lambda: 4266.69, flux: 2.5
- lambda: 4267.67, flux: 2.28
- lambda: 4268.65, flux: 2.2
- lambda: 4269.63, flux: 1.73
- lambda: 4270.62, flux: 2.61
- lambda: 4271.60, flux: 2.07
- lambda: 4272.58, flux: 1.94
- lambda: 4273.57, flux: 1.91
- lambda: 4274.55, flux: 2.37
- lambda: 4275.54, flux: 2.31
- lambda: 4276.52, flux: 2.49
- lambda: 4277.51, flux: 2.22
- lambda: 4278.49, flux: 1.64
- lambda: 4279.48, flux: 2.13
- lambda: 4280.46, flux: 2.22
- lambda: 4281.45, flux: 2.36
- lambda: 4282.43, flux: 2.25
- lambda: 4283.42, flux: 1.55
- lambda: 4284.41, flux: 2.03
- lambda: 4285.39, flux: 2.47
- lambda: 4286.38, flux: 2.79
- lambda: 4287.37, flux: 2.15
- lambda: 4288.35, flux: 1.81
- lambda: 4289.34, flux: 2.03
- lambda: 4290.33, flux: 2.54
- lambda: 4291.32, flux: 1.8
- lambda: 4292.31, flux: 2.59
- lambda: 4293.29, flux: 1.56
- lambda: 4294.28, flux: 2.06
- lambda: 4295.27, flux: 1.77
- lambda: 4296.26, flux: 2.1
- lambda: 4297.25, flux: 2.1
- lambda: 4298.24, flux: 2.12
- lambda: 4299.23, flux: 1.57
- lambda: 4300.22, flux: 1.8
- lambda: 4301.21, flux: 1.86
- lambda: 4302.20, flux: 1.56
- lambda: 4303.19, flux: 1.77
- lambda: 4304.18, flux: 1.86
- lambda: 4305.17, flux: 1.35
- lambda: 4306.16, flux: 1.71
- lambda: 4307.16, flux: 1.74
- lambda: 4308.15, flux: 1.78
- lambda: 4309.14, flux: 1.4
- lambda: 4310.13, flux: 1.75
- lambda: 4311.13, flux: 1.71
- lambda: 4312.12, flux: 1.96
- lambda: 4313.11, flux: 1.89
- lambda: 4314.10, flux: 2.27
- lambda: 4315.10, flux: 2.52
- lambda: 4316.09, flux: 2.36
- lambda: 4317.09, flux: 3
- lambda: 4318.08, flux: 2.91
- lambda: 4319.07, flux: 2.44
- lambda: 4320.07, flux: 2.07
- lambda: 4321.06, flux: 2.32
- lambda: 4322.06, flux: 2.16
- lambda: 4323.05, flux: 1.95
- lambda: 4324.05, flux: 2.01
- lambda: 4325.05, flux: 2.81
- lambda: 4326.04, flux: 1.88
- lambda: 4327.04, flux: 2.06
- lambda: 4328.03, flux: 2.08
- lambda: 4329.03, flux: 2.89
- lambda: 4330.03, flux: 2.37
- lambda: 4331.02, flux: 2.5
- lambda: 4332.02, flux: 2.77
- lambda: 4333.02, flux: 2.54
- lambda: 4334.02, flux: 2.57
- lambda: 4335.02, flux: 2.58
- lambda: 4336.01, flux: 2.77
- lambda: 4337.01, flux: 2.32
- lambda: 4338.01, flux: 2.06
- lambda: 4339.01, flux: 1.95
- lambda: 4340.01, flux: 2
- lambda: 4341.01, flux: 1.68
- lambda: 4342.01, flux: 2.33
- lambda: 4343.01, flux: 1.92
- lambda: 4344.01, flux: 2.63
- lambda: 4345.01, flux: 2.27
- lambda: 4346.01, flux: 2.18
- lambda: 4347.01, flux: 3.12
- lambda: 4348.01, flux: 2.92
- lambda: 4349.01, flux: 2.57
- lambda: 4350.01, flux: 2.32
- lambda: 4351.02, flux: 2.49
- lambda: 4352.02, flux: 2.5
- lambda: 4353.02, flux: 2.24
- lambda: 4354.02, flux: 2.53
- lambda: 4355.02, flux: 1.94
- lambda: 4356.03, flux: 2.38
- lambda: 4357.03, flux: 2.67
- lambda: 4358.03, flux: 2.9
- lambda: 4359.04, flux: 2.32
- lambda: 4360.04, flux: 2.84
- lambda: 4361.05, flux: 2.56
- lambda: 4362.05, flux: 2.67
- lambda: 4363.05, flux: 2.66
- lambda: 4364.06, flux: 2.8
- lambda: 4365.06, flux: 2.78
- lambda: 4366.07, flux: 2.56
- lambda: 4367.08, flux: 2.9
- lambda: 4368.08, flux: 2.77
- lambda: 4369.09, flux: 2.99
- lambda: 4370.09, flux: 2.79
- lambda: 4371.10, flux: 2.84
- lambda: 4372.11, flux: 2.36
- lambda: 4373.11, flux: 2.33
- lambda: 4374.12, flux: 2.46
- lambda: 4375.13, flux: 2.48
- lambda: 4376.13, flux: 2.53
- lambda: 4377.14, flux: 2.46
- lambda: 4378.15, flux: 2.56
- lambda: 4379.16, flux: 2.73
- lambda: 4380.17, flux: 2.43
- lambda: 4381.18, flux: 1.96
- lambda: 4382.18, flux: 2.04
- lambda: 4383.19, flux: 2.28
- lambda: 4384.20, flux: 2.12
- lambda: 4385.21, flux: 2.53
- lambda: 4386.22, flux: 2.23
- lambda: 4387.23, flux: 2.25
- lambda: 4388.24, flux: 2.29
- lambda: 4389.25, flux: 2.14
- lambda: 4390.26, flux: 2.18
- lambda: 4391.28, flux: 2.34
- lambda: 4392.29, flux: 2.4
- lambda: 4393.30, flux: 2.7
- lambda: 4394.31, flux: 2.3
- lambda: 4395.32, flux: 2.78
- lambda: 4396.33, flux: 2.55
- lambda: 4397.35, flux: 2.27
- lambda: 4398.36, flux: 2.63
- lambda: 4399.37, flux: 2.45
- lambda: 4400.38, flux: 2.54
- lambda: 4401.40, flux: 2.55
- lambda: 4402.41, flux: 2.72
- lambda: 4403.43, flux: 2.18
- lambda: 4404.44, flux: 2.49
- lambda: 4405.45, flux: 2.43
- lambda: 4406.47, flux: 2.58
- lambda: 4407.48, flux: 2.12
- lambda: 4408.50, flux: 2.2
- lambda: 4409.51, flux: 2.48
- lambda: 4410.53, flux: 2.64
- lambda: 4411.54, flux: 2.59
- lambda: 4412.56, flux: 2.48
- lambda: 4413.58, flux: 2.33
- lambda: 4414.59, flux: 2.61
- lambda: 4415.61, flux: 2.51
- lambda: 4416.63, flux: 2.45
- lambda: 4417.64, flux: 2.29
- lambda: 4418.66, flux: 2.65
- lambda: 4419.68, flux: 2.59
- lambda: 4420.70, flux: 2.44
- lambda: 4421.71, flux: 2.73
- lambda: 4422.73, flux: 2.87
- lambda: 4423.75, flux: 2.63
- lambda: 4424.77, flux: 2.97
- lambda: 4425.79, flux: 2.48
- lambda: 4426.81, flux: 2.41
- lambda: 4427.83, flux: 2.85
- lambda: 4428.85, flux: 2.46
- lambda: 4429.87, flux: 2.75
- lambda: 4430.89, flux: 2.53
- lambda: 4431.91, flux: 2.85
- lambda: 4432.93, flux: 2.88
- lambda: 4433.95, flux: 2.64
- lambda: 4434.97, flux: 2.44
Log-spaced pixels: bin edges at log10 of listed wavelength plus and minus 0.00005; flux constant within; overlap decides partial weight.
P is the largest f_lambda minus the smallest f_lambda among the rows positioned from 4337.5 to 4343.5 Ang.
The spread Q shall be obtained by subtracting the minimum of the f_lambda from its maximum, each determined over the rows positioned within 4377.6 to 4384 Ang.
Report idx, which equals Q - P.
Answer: 0.1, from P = 0.65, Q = 0.77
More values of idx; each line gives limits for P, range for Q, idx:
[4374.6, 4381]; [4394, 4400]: 0.2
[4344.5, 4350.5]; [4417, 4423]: -0.4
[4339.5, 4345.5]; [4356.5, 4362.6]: -0.4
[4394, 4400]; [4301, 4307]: 0.0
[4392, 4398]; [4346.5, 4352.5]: 0.3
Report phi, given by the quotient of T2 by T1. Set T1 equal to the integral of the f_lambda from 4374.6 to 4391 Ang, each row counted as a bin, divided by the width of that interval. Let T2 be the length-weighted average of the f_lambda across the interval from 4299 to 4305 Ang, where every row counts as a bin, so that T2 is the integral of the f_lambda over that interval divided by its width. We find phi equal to 0.74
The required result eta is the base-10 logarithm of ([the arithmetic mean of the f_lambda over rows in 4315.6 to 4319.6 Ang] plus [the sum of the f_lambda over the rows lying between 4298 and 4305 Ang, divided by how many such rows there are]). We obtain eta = 0.65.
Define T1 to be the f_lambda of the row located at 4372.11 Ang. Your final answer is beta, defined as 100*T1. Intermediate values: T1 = 2.36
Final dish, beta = 236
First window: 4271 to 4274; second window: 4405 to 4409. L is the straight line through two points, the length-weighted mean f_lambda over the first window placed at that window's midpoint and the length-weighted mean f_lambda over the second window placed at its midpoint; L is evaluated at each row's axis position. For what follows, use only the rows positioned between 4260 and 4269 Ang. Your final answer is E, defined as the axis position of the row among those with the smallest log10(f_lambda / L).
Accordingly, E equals 4268.65 Ang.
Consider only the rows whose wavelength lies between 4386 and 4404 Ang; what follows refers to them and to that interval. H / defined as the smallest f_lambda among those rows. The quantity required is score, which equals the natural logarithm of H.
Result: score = 0.76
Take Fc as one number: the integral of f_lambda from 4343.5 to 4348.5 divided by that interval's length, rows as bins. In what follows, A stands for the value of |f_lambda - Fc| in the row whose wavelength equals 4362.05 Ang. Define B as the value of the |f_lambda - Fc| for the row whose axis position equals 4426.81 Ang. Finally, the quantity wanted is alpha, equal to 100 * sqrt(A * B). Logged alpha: 10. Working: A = 0.0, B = 0.21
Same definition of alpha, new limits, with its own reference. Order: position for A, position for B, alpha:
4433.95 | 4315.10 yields 4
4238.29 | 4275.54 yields 41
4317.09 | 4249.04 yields 46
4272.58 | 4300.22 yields 75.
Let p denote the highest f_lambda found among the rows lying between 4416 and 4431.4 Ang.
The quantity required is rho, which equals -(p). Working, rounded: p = 2.97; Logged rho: -2.97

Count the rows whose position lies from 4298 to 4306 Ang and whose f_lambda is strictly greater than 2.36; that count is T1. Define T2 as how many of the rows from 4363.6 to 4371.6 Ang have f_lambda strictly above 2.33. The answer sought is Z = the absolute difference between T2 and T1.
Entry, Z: 8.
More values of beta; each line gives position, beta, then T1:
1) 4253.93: 206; 2.06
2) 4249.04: 206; 2.06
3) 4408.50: 220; 2.2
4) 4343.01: 192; 1.92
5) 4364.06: 280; 2.8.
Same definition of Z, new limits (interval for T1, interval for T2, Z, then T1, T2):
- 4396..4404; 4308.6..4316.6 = 4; 6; 2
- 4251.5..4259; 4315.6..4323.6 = 2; 2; 4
